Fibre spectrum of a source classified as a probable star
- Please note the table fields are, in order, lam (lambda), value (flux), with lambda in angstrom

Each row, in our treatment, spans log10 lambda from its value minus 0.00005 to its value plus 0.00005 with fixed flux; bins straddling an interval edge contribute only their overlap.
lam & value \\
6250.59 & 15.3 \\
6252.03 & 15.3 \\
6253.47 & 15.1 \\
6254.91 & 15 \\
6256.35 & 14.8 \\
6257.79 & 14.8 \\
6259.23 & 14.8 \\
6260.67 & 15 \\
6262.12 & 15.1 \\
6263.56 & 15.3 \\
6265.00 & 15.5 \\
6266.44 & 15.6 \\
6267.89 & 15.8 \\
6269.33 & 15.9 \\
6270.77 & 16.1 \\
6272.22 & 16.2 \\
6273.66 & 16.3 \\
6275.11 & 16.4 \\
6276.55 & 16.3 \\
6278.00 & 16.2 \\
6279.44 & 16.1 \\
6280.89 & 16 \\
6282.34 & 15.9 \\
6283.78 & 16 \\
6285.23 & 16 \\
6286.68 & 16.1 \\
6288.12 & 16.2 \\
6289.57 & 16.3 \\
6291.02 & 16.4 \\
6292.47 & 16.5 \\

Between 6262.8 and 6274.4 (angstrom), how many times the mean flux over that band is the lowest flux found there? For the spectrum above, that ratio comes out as 0.966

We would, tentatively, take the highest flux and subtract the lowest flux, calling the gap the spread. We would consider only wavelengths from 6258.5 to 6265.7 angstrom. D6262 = 0.70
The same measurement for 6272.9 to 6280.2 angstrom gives 0.30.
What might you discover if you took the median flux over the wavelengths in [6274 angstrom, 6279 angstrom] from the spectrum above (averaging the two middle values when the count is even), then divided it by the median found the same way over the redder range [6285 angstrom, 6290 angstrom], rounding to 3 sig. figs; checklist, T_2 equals 1.01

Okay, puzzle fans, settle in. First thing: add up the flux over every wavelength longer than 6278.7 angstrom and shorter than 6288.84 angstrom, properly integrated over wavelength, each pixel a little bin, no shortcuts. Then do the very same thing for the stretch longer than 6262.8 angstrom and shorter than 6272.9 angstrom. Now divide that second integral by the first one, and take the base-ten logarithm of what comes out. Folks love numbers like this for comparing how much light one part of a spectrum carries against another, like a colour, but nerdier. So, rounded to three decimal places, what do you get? -0.009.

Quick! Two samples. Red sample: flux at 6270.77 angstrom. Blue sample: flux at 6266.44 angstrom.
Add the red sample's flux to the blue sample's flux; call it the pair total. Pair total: 31.7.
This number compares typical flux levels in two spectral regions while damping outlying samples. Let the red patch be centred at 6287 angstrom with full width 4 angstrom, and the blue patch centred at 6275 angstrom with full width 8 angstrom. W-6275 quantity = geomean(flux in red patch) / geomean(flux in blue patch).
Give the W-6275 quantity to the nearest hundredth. 0.99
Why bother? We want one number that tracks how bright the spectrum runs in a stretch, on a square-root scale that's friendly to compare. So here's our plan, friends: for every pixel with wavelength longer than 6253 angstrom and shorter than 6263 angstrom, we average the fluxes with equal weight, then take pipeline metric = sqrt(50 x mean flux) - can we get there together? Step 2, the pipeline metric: 27.3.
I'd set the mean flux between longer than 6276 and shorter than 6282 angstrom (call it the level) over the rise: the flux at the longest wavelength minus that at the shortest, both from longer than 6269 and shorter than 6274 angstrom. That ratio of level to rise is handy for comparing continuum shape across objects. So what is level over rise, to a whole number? 40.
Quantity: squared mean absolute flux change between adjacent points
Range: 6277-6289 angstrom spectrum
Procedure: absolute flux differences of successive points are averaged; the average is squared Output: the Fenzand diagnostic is 0.007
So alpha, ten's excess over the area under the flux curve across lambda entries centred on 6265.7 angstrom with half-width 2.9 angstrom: -80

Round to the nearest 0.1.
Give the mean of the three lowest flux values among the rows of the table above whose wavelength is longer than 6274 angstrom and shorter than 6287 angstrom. 16.0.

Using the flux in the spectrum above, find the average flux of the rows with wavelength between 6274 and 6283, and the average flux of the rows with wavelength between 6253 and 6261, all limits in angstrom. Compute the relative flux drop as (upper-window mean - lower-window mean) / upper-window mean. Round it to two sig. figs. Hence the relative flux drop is 0.076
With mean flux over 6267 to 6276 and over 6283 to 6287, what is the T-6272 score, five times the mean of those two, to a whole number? 80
